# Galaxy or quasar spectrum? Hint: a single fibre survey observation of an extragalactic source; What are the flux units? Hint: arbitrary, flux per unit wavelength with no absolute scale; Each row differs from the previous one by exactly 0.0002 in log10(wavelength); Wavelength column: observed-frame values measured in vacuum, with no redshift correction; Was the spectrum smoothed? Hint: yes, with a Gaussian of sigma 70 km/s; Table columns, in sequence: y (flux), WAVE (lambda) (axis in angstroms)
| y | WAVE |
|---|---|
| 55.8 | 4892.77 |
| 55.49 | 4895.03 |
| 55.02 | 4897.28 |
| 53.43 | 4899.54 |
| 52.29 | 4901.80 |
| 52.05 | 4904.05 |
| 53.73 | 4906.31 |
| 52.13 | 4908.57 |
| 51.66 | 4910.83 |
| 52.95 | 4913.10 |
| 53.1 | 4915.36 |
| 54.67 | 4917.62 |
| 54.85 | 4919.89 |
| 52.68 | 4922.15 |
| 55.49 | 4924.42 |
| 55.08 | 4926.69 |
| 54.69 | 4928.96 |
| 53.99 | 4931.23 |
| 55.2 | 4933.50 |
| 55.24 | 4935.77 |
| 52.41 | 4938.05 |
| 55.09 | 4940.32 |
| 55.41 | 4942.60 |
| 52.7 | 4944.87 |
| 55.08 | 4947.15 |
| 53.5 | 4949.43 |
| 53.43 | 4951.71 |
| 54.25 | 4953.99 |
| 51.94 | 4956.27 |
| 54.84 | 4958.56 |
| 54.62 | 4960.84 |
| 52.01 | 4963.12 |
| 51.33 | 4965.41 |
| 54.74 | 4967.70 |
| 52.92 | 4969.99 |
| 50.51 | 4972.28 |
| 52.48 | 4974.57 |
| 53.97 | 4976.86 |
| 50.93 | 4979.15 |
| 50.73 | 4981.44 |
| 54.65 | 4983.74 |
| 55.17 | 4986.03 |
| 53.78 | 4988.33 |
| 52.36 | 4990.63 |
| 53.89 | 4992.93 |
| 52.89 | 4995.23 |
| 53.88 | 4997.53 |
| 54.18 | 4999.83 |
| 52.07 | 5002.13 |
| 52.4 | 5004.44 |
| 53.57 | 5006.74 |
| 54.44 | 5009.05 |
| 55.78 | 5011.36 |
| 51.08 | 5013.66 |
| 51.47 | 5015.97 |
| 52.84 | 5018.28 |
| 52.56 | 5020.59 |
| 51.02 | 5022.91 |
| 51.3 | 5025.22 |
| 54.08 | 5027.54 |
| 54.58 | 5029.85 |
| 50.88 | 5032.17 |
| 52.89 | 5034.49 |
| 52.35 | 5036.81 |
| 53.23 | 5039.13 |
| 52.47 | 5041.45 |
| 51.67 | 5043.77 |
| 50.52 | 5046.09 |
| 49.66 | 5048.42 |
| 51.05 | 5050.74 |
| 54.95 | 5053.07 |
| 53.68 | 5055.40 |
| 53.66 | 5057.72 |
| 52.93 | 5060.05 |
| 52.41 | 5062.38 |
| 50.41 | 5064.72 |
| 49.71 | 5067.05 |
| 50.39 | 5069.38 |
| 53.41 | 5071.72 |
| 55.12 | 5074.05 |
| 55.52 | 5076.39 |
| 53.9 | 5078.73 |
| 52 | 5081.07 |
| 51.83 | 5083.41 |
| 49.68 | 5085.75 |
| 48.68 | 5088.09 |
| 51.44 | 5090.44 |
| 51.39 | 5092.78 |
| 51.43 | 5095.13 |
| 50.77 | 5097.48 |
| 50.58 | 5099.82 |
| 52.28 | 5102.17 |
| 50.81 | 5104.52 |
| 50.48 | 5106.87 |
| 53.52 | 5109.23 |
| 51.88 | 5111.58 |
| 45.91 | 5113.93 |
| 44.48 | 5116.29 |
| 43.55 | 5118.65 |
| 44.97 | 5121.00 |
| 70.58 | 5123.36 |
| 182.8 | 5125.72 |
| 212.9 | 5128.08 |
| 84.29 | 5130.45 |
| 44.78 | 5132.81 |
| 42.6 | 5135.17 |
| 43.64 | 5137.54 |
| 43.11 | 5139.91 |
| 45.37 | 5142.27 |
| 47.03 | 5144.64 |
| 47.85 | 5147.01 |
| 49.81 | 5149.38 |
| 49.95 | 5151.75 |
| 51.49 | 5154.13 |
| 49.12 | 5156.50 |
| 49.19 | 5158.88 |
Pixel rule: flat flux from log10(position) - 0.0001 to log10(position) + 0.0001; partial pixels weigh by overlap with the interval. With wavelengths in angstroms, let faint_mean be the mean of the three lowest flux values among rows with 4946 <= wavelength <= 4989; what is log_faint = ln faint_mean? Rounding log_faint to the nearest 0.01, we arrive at 3.93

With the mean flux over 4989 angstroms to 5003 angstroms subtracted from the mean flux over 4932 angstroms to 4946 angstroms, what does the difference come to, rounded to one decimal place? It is 1.1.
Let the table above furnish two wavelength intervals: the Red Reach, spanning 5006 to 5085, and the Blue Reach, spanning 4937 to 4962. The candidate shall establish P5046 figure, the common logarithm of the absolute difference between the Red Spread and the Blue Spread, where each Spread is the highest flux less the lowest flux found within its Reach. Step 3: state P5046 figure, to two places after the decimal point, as 0.42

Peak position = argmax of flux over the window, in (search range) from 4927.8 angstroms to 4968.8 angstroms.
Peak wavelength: 4942.60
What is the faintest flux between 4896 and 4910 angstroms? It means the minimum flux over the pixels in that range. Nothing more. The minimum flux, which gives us 52.05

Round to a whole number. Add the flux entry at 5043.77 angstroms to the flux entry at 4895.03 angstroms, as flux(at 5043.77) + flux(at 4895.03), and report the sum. 107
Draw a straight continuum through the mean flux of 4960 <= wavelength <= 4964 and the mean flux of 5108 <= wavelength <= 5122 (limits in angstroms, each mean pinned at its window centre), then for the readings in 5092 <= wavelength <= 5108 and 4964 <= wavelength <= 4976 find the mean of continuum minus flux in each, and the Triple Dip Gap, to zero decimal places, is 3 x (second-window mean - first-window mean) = 11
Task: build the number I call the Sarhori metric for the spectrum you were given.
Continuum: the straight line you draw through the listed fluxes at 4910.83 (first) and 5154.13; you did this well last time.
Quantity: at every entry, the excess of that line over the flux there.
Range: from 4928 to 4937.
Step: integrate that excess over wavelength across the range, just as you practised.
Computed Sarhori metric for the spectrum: -28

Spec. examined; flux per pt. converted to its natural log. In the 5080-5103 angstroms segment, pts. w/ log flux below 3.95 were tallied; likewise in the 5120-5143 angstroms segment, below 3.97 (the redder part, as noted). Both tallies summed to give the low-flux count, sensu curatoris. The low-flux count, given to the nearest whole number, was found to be 14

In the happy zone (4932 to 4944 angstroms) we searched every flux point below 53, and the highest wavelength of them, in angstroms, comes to 4938.05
